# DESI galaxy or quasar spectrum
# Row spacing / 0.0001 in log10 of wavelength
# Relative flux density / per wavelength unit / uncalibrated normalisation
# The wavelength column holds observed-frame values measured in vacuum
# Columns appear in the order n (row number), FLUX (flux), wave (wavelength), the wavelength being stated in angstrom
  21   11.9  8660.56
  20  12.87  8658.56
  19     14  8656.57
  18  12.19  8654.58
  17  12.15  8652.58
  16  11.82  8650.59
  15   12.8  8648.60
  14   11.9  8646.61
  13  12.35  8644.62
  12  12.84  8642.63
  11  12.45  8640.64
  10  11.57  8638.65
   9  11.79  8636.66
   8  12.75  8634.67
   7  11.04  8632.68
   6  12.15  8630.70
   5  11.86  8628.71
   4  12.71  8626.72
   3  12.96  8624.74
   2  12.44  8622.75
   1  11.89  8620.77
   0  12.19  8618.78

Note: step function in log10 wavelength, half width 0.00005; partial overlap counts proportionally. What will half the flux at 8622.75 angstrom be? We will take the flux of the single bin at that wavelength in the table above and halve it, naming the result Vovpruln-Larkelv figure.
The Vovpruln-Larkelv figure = 6.22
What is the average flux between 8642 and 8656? 12.3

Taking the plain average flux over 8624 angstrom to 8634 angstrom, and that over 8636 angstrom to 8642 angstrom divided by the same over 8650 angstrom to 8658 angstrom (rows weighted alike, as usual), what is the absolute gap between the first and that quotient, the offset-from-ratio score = 11.2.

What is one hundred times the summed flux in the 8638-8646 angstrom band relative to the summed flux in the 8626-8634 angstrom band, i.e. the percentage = 103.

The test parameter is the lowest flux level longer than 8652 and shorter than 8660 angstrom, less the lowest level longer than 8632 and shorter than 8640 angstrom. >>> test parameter 1.1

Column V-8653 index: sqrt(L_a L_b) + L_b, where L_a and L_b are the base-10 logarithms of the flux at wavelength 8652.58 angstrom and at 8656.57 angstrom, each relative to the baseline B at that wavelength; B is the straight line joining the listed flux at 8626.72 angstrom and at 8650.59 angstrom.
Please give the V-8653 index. 0.12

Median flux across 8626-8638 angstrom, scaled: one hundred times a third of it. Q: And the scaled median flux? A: 400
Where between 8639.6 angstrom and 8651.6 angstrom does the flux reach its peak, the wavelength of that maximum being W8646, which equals 8642.63 angstrom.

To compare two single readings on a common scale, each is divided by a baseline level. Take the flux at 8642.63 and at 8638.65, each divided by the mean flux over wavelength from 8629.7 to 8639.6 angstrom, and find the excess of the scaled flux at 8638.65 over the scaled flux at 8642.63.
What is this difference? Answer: -0.107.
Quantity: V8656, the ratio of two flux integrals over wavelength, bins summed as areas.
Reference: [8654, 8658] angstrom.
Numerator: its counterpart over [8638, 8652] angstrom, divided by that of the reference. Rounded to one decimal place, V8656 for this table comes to 3.3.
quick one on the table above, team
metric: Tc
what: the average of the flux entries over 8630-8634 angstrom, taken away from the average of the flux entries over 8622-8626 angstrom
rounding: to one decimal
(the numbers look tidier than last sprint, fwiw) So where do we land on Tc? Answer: 1.1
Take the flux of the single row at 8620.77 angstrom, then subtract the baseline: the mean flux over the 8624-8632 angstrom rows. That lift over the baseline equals -0.5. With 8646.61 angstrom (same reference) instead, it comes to -0.5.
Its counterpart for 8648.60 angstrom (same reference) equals 0.4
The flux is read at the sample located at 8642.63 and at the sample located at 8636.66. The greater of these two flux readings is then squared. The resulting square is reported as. 165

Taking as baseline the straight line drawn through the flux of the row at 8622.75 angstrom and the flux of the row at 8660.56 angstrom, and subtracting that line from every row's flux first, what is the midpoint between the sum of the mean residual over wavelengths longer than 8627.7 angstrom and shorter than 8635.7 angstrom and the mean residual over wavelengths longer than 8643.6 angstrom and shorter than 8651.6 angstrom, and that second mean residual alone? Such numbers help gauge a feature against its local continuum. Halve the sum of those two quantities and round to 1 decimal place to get 0.0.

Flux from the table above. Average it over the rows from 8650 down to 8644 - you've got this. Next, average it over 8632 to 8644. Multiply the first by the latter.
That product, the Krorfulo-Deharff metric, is 149.1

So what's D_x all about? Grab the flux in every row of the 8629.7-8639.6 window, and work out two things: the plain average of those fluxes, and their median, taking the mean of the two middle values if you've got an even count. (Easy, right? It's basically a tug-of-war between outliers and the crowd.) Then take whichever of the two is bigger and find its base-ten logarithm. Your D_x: 1.074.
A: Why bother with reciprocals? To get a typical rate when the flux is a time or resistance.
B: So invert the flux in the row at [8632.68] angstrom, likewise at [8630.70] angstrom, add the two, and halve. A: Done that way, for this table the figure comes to 0.086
